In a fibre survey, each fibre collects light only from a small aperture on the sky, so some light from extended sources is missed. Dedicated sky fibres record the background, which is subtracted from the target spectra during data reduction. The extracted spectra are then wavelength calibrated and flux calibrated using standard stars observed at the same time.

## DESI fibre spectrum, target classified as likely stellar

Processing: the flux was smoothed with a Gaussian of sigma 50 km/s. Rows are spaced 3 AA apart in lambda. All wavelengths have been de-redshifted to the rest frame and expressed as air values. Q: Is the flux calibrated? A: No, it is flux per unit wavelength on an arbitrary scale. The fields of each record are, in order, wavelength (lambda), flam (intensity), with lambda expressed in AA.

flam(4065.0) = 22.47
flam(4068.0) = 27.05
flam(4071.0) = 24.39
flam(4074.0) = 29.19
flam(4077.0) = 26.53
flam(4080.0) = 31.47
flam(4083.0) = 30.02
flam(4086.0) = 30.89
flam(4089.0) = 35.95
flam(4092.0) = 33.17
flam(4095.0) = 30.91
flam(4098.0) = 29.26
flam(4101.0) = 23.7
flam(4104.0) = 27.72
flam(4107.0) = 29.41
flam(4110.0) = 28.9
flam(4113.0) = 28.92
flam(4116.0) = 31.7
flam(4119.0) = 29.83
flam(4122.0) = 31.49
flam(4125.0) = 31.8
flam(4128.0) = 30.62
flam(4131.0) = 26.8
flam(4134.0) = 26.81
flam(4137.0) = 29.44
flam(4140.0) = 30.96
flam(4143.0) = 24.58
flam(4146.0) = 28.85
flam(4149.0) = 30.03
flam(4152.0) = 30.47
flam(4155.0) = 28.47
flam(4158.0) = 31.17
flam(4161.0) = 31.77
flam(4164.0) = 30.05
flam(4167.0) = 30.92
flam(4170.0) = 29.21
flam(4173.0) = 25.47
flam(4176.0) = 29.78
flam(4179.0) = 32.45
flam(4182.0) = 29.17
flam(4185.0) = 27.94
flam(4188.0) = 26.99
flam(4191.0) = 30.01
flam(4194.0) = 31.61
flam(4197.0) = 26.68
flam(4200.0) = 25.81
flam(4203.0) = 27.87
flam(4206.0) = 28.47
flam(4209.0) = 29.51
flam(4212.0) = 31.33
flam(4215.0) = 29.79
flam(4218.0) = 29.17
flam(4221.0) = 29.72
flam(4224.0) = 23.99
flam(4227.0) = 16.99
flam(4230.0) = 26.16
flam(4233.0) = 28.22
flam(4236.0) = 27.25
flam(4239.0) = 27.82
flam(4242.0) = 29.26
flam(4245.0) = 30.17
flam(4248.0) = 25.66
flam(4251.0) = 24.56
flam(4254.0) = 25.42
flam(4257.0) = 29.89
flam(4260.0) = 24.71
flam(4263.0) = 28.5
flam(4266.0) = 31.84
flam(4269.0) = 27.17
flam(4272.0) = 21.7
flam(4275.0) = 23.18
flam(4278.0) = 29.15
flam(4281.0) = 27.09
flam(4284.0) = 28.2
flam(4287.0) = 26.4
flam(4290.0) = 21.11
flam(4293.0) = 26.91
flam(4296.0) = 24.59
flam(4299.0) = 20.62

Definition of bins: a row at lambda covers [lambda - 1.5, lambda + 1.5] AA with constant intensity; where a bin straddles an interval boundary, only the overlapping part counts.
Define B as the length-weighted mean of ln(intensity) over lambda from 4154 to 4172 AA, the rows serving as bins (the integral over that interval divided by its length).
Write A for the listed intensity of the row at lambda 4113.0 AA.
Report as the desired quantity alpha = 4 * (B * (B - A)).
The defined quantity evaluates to -348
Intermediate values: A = 28.92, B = 3.41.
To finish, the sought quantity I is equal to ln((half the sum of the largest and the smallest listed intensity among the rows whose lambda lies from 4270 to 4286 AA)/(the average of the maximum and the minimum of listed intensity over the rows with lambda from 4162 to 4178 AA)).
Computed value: -0.10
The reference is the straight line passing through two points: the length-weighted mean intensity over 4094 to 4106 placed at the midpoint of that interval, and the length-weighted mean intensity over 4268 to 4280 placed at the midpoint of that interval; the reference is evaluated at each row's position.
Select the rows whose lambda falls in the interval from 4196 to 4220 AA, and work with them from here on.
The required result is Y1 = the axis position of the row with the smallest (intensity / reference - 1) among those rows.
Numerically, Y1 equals 4200.0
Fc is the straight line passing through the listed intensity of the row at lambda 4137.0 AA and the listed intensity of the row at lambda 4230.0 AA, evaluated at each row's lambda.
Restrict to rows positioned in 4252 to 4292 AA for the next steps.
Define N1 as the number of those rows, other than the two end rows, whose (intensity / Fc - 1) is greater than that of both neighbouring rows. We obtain 4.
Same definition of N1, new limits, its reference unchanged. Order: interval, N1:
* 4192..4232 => 2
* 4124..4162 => 2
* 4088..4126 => 2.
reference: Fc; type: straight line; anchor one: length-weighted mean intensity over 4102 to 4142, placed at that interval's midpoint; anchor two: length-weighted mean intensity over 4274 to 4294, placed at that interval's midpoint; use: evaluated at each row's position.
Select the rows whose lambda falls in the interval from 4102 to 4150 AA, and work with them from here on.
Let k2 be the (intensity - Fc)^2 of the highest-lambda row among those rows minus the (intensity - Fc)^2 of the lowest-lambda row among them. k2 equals -3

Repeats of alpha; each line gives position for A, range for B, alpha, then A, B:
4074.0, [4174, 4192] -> -348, 29.19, 3.37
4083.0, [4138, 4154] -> -359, 30.02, 3.36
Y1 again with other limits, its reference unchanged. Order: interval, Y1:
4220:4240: 4227.0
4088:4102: 4101.0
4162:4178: 4173.0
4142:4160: 4143.0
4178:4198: 4197.0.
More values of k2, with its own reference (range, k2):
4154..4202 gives 4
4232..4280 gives 8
